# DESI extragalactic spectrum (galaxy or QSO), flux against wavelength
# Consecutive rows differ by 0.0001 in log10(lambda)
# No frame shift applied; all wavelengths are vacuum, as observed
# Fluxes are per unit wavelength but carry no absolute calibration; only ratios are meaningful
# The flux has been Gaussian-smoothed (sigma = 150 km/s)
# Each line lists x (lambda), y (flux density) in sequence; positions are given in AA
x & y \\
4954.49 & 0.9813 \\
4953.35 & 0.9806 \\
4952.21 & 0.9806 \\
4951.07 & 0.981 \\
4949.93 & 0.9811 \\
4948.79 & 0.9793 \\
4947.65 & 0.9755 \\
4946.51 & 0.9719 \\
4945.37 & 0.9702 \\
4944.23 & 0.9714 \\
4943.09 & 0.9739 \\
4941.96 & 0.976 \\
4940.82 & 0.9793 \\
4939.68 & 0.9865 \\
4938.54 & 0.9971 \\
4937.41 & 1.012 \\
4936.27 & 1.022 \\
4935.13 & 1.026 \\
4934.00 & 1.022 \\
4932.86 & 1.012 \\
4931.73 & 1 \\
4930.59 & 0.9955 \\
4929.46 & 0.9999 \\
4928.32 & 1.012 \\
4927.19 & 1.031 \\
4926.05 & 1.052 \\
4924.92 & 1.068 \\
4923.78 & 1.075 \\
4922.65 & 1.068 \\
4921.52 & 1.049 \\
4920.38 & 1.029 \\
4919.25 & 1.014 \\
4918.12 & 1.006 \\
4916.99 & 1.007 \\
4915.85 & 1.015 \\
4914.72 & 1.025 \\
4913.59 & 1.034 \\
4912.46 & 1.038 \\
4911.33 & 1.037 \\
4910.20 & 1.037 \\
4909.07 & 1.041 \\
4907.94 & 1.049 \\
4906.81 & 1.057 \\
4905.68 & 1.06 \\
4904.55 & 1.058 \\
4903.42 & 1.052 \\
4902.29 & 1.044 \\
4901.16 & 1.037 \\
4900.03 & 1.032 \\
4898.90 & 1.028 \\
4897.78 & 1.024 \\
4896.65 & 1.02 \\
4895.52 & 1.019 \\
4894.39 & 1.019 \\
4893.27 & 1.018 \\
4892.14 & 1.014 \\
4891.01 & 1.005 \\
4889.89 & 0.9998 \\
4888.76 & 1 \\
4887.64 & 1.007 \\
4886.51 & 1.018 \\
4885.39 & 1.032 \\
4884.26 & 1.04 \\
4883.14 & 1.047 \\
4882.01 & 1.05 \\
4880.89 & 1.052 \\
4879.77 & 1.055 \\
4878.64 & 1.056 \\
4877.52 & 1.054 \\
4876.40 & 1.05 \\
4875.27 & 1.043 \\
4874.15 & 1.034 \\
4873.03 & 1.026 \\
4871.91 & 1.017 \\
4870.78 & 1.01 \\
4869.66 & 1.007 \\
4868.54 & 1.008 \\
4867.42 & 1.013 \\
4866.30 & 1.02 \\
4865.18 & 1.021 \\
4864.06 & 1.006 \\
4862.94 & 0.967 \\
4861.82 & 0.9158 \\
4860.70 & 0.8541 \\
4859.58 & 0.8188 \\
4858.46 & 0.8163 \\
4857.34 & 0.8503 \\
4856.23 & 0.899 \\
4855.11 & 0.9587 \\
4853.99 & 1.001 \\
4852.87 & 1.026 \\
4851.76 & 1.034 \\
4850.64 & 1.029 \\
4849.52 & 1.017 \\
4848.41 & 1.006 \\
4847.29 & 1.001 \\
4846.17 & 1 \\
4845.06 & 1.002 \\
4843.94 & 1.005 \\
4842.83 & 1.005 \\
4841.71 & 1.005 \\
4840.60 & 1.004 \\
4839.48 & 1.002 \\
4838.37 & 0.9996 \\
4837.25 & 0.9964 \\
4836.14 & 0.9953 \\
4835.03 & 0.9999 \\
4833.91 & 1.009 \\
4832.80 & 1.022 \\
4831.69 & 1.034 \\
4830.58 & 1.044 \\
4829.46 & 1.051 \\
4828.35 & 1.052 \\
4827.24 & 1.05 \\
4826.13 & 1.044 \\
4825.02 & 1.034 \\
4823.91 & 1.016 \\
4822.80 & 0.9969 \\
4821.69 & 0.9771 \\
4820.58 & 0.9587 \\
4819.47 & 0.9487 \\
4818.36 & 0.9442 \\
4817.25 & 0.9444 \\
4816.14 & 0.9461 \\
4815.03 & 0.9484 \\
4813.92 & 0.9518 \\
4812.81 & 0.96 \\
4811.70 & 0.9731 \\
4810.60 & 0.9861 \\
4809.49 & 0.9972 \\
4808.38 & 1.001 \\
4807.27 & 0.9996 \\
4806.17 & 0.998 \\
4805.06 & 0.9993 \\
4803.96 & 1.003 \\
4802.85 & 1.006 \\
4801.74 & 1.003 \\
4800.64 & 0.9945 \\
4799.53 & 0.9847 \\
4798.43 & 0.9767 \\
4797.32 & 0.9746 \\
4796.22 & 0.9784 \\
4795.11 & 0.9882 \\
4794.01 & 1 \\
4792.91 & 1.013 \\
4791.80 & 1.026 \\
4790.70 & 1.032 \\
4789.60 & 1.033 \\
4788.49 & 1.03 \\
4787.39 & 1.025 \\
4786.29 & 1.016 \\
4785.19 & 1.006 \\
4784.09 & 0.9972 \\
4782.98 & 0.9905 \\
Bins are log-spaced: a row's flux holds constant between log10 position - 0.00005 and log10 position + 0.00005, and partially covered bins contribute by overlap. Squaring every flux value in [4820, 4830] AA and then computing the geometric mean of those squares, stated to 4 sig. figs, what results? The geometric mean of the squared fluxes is 1.039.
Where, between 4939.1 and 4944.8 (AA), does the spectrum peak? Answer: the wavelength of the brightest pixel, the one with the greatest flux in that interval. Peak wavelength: 4939.68 AA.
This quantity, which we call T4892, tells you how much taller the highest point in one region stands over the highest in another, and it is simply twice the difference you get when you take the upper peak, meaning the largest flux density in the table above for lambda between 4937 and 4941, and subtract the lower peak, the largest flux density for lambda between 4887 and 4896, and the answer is -0.01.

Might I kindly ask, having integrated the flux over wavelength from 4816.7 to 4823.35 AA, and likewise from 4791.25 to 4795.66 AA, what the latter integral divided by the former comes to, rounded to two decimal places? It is 0.69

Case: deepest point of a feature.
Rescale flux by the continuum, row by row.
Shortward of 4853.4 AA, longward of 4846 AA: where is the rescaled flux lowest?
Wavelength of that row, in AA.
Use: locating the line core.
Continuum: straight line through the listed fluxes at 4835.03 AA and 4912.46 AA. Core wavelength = 4846.17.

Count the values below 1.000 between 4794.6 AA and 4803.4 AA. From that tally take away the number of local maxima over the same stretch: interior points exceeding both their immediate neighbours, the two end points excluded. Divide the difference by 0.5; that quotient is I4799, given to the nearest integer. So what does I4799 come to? 12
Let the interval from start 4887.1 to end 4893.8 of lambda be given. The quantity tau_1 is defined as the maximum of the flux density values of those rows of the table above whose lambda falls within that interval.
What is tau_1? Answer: 1.018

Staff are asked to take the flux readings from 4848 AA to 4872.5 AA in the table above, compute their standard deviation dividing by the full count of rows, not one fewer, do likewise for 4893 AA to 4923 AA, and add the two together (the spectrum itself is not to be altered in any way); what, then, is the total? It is 0.088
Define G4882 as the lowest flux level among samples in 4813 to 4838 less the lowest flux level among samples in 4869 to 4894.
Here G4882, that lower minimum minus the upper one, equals -0.056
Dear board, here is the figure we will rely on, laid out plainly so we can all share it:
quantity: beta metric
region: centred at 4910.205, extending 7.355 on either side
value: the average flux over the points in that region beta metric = 1.04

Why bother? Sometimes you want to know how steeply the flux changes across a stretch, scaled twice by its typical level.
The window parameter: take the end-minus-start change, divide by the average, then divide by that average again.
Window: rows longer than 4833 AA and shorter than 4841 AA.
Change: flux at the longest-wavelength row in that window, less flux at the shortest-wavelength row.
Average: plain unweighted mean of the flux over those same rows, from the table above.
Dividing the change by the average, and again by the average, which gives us 0.00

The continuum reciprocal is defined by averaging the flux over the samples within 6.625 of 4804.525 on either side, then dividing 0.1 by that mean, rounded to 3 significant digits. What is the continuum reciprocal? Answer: 0.100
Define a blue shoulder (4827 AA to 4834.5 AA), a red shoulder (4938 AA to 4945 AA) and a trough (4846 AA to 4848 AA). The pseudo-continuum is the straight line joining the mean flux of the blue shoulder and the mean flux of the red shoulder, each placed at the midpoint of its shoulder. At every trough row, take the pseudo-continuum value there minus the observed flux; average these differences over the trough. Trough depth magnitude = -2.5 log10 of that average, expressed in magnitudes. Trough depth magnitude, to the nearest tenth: 3.9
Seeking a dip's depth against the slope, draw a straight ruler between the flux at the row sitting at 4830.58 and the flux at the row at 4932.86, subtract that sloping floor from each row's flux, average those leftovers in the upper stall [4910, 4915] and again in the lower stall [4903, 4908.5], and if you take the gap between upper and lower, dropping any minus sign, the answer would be 0.019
